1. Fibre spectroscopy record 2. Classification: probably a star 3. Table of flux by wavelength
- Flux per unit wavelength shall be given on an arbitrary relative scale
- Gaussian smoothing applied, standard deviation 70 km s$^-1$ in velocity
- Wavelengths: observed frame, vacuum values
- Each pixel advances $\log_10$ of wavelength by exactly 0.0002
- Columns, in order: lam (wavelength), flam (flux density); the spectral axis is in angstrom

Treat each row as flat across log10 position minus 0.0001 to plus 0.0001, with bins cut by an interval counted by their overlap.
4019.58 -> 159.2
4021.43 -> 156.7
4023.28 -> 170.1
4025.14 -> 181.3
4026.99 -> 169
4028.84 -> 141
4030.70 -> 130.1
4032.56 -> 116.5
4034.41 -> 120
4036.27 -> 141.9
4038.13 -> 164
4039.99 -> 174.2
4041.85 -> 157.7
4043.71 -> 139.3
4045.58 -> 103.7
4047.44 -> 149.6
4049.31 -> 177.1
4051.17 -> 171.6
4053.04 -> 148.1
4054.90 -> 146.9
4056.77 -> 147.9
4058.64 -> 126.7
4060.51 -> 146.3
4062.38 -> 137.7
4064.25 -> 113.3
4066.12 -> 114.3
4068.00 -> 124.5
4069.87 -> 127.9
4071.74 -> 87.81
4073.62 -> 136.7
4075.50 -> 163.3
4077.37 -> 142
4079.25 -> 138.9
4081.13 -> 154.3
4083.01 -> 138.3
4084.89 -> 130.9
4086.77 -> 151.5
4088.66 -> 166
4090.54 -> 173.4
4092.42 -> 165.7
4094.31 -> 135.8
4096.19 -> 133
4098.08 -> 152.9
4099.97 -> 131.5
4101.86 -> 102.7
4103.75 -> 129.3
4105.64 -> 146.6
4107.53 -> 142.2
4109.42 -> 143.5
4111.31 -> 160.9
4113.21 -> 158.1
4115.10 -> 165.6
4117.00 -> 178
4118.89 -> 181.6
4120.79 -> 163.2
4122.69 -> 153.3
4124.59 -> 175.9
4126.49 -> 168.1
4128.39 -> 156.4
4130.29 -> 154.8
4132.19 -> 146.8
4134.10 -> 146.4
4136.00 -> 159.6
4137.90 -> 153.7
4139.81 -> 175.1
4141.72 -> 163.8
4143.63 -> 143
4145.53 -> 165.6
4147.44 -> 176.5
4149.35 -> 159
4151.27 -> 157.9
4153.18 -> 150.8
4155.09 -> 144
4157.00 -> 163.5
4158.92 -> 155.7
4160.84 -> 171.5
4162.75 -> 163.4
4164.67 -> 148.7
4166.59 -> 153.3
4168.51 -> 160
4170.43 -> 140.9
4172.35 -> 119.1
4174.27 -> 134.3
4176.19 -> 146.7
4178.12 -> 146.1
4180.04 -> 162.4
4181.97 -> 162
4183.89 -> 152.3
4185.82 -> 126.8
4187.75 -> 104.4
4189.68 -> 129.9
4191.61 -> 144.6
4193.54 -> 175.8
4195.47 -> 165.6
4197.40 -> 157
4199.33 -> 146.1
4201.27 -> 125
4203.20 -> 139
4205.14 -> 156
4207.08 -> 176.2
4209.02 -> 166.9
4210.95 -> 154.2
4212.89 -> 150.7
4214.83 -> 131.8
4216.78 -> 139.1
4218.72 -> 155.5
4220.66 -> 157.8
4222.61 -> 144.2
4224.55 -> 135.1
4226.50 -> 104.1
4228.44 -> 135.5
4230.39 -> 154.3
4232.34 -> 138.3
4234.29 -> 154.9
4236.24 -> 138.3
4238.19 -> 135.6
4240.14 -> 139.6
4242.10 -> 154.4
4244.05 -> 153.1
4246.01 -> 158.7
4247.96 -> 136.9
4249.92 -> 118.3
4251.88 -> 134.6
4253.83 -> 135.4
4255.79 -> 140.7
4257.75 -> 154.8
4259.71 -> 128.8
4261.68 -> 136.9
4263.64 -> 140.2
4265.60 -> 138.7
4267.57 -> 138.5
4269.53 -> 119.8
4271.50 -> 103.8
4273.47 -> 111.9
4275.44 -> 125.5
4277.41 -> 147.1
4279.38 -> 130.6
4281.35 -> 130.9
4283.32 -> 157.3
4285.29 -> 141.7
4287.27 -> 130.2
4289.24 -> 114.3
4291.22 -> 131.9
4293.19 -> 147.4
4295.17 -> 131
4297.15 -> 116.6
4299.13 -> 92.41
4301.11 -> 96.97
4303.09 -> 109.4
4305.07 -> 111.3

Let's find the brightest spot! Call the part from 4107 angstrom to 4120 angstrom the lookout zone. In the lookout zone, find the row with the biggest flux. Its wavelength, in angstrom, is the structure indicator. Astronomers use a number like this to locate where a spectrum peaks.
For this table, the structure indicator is 4118.89 angstrom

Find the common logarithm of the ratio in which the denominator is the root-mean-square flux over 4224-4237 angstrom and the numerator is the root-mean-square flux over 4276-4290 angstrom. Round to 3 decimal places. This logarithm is -0.005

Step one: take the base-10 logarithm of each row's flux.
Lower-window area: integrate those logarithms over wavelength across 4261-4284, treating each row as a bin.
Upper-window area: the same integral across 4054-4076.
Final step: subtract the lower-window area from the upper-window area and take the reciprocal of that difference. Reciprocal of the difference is -0.4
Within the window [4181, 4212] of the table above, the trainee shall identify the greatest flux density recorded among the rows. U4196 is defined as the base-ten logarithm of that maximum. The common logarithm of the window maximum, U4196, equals 2.246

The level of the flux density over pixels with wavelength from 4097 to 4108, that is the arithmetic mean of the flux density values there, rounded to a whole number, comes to 134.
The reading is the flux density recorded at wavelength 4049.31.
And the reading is 177.1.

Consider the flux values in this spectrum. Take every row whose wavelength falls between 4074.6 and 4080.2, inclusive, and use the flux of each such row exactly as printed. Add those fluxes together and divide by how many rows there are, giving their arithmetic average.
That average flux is 148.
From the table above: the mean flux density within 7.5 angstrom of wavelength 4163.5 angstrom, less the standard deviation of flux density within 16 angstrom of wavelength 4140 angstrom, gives 147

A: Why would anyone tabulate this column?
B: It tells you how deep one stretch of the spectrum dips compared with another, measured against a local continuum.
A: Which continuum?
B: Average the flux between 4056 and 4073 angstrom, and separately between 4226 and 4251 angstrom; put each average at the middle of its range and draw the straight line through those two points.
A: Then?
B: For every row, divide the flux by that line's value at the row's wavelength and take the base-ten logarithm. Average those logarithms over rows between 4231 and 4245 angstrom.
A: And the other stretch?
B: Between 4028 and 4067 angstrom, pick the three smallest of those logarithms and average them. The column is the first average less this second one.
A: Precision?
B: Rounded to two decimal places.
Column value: 0.07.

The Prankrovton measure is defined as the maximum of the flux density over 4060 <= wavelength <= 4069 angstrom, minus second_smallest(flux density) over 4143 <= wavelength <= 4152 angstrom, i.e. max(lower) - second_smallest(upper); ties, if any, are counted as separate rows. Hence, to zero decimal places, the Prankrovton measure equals -12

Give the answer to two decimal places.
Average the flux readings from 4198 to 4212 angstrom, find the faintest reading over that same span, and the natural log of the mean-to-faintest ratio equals 0.20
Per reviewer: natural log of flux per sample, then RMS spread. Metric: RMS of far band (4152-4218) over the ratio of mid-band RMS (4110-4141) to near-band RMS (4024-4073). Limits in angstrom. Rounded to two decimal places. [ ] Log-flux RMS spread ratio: 4.85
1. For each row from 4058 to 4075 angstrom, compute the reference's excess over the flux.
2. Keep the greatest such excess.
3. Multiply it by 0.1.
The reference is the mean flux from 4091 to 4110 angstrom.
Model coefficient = 5.1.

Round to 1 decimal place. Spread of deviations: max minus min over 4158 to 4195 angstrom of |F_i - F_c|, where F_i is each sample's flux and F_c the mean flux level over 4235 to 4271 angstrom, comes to 34.9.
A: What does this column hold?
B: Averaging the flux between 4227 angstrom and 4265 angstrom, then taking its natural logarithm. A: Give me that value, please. 4.95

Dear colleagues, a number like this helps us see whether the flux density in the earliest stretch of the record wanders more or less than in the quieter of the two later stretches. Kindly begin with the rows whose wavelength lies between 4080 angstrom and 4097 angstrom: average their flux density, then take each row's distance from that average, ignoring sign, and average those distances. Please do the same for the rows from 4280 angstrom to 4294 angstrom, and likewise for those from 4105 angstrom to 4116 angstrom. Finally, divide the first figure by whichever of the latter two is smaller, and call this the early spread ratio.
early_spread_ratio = 1.6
